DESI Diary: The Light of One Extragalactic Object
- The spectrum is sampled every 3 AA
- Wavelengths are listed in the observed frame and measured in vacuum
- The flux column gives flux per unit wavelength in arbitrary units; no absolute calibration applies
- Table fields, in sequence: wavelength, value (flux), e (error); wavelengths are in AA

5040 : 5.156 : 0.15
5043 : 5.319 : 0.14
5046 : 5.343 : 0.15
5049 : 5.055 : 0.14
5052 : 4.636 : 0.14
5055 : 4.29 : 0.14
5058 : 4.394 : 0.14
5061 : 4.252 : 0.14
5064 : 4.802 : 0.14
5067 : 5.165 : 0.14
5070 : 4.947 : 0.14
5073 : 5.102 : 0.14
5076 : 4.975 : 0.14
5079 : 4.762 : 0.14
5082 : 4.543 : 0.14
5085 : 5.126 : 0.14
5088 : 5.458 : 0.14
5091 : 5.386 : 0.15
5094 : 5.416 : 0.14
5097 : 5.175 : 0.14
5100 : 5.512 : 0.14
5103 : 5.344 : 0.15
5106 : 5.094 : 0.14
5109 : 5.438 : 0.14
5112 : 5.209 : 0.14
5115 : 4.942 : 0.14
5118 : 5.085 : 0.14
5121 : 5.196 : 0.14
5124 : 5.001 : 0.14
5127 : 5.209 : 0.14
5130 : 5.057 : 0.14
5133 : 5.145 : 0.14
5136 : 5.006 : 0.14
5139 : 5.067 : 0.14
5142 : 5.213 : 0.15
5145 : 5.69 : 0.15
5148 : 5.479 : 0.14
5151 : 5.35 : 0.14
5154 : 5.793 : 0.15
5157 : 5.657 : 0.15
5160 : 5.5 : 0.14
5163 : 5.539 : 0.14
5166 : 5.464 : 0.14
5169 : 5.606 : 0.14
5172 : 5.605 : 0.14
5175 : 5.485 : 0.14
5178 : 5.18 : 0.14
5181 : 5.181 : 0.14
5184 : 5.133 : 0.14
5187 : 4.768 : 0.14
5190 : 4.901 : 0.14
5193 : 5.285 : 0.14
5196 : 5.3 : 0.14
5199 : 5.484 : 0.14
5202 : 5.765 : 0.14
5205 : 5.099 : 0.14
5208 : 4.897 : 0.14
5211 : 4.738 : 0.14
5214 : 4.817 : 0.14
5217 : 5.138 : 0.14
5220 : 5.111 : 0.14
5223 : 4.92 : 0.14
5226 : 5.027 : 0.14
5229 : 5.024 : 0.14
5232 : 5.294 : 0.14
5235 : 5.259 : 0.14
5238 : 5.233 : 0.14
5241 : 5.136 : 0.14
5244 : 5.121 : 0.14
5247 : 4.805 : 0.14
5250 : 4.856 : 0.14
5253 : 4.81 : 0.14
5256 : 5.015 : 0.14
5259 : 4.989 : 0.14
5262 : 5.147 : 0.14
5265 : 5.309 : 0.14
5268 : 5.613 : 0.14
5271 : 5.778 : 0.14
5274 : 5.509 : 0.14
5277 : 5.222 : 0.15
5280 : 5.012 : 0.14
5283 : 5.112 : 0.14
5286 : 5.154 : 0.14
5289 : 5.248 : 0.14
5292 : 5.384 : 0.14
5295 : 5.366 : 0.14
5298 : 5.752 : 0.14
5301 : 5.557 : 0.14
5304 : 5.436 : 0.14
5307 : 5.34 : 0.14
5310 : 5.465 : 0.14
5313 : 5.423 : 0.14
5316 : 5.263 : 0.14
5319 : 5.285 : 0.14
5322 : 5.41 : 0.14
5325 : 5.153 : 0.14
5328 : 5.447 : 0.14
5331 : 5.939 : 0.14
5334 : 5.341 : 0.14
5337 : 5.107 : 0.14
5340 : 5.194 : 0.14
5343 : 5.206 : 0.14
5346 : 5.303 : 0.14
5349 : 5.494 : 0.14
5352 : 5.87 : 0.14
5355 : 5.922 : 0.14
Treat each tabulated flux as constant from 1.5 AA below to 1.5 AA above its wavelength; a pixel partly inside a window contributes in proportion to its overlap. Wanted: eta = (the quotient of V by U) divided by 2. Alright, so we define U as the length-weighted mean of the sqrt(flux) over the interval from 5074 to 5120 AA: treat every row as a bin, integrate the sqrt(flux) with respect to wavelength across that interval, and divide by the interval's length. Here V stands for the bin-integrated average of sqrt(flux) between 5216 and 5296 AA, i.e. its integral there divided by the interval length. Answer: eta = 0.500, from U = 2.27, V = 2.27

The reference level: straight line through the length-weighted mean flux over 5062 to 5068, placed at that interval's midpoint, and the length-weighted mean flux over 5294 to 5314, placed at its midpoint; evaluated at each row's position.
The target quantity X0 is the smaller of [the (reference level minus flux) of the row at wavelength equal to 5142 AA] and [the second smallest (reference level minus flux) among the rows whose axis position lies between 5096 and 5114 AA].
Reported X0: -0.42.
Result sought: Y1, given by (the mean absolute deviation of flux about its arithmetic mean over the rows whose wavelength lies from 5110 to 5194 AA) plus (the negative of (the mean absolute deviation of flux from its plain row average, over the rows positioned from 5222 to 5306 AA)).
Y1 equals 0.016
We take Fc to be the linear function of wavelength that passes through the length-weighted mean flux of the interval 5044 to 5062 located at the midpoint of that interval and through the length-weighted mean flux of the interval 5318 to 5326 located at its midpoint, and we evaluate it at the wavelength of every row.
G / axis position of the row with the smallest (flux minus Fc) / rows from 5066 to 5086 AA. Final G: 5082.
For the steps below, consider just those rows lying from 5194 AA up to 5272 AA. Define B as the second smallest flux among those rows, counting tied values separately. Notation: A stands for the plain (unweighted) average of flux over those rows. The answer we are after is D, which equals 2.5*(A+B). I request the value 24.9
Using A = 5.14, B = 4.805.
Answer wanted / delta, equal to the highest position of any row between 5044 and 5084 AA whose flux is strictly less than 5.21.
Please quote 5082 AA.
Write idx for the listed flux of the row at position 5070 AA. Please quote 4.947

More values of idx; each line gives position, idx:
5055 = 4.29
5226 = 5.027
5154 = 5.793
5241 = 5.136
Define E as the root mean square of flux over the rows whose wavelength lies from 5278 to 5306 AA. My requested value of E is 5.34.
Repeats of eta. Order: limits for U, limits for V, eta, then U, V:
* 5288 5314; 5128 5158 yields 0.495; 2.33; 2.31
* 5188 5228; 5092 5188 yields 0.509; 2.26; 2.30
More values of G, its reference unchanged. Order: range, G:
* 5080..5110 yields 5082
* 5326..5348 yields 5337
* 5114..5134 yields 5115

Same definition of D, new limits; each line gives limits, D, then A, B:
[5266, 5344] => 26.2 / 5.37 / 5.107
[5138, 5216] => 25.2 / 5.31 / 4.768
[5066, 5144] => 24.7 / 5.14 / 4.762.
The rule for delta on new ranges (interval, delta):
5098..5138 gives 5136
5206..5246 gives 5244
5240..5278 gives 5262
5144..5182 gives 5181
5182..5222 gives 5220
